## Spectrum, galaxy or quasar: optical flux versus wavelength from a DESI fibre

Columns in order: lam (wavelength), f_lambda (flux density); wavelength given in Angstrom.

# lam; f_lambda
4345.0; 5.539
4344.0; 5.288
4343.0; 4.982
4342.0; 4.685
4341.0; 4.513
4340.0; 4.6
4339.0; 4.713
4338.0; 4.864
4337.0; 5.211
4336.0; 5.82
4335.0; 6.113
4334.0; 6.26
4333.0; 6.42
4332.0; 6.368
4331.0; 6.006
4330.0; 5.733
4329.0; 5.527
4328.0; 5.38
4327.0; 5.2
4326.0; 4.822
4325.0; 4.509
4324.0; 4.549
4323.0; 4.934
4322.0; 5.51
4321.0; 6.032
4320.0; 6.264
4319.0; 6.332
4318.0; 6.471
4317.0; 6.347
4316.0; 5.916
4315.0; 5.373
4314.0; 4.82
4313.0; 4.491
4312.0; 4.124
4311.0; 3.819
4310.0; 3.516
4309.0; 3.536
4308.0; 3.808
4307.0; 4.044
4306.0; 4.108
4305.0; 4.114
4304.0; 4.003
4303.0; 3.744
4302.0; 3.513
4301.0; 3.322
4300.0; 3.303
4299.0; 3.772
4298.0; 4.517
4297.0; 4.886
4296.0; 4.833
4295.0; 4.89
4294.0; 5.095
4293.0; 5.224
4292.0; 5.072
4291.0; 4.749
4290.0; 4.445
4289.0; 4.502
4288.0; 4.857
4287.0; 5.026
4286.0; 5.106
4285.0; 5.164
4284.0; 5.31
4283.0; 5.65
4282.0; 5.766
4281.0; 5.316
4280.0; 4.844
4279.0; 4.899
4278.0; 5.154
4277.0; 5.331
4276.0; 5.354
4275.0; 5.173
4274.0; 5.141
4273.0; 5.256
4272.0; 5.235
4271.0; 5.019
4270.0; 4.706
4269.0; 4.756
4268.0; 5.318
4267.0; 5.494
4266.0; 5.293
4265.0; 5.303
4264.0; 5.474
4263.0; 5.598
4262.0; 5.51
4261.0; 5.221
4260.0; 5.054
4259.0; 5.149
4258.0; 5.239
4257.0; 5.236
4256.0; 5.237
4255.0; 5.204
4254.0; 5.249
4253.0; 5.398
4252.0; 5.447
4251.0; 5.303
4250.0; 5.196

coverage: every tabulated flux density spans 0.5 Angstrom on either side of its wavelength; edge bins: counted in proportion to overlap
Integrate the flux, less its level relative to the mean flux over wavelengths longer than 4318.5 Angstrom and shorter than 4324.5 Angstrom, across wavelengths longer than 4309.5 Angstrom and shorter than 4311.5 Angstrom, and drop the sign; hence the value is 3.9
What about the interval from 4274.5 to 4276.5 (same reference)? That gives 0.7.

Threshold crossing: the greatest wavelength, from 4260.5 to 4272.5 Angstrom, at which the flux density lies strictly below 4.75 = 4270.0 Angstrom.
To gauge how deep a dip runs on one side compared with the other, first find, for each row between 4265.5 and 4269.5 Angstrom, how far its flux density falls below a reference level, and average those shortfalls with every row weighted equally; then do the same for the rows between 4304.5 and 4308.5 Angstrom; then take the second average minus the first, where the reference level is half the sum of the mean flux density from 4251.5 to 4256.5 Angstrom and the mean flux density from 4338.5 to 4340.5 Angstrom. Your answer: 1.2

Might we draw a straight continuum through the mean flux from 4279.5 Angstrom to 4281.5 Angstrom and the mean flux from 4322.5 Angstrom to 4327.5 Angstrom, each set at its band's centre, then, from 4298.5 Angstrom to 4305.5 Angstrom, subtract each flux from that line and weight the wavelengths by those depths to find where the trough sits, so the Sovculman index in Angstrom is 4301.7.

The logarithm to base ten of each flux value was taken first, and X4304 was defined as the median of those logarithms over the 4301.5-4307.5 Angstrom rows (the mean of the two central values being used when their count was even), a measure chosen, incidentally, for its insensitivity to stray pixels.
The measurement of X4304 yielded 0.605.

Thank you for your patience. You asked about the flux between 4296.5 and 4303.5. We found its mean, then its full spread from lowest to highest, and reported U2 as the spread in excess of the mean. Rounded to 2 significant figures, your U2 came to -2.3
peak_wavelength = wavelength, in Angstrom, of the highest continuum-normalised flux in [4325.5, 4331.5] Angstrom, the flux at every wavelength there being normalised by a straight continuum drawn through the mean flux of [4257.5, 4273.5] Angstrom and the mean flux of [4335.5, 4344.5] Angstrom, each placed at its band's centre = 4331.0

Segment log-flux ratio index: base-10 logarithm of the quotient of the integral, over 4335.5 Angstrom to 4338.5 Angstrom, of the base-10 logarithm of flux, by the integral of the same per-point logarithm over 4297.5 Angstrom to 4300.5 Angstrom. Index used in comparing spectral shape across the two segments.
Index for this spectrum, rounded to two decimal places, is 0.09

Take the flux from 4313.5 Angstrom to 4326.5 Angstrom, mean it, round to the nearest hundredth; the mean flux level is 5.53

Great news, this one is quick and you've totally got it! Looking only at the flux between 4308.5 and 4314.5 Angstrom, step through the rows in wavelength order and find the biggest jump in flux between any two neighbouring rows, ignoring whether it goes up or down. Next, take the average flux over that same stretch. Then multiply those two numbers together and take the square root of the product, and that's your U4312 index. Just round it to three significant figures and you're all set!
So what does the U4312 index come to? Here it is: 1.22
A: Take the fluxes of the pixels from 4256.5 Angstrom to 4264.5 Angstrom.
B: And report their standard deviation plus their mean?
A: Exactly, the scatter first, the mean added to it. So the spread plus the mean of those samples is 5.5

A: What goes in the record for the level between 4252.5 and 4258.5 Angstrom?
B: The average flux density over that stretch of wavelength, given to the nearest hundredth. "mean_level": 5.26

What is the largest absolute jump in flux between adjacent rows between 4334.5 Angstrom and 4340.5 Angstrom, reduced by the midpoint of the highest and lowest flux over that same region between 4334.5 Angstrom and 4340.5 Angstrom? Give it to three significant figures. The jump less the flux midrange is -4.75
